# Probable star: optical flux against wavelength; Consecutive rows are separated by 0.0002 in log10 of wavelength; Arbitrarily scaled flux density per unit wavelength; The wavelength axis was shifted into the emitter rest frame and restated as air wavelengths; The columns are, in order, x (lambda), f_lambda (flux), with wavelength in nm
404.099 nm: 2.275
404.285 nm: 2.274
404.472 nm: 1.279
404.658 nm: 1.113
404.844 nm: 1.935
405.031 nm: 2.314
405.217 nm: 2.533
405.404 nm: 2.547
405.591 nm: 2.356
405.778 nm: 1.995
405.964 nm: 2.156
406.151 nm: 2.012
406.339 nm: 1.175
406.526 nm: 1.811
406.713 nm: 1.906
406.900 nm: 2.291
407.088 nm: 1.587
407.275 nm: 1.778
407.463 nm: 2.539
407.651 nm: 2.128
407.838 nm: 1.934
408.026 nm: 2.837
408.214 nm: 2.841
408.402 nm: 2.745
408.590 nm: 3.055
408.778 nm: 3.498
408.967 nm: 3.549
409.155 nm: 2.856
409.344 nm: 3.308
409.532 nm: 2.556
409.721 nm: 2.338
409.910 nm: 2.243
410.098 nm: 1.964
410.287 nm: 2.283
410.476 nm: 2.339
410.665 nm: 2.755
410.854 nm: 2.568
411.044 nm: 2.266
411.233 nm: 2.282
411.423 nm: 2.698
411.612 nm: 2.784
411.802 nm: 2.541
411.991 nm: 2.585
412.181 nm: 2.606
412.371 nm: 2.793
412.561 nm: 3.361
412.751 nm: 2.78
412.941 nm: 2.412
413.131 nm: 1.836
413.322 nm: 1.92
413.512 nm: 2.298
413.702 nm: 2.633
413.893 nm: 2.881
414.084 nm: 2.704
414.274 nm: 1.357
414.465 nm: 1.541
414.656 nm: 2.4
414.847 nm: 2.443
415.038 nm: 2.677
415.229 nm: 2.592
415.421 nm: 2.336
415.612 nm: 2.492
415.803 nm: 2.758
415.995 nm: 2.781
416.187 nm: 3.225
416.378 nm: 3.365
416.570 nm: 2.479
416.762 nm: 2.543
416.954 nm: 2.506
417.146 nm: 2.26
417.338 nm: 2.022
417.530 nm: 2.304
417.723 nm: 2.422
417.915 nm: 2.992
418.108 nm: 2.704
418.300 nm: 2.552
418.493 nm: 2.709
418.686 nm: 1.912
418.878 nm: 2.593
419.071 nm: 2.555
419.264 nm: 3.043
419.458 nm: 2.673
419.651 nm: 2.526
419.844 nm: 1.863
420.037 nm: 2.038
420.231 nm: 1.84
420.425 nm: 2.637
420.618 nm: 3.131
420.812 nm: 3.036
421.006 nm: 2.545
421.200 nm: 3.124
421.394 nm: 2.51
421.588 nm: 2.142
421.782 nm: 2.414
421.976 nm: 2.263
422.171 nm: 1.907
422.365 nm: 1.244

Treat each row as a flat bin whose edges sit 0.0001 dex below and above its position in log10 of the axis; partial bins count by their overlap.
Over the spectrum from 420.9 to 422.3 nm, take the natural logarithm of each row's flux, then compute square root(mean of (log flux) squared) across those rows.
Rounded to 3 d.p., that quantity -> 0.883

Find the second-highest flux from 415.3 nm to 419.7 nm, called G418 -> 3.225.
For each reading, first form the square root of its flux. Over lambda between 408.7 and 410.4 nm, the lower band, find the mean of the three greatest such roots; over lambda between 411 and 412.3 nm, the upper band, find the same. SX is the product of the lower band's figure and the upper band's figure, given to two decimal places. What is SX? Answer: 3.05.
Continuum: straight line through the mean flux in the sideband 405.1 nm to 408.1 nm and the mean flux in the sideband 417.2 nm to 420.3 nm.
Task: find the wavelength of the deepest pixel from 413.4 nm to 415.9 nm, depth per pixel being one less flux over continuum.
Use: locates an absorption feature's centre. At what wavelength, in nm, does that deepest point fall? 414.274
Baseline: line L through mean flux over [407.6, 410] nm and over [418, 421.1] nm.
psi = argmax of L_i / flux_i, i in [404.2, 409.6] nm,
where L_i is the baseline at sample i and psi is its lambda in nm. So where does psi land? 404.658 nm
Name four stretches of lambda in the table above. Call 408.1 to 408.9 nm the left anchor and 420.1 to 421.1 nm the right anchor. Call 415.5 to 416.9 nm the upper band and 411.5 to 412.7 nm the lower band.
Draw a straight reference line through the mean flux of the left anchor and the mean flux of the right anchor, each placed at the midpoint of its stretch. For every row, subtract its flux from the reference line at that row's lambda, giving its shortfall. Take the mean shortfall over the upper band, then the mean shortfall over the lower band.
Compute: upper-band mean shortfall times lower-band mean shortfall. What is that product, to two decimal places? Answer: 0.00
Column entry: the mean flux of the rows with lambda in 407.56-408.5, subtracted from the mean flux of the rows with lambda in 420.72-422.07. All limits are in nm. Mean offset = 0.1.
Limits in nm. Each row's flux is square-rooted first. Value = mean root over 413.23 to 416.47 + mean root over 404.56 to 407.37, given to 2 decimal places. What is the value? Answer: 2.96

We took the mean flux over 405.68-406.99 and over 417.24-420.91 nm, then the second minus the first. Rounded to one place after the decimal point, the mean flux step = 0.6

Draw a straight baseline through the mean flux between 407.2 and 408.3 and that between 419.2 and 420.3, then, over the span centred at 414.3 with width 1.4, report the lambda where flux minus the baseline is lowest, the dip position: 414.274 nm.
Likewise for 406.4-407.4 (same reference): 407.088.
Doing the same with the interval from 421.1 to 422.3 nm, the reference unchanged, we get 422.171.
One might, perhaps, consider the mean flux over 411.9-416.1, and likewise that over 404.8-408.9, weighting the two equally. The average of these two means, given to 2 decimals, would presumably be 2.37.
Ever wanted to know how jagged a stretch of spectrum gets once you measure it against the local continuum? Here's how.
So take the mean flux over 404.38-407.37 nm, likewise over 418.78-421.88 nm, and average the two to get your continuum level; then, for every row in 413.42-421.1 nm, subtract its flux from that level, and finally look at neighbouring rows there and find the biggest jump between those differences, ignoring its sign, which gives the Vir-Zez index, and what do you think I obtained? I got 1.35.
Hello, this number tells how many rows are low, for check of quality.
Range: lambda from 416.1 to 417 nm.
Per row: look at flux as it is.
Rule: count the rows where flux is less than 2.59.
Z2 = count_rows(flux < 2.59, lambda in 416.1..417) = 3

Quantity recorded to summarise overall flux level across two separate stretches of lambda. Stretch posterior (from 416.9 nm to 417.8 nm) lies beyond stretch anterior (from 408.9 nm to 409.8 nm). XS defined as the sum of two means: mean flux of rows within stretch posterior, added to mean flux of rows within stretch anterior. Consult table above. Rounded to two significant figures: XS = 5.2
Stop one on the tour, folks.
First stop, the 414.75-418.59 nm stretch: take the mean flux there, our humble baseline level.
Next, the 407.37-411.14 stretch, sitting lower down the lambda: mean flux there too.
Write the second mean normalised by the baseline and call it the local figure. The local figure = 1.01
